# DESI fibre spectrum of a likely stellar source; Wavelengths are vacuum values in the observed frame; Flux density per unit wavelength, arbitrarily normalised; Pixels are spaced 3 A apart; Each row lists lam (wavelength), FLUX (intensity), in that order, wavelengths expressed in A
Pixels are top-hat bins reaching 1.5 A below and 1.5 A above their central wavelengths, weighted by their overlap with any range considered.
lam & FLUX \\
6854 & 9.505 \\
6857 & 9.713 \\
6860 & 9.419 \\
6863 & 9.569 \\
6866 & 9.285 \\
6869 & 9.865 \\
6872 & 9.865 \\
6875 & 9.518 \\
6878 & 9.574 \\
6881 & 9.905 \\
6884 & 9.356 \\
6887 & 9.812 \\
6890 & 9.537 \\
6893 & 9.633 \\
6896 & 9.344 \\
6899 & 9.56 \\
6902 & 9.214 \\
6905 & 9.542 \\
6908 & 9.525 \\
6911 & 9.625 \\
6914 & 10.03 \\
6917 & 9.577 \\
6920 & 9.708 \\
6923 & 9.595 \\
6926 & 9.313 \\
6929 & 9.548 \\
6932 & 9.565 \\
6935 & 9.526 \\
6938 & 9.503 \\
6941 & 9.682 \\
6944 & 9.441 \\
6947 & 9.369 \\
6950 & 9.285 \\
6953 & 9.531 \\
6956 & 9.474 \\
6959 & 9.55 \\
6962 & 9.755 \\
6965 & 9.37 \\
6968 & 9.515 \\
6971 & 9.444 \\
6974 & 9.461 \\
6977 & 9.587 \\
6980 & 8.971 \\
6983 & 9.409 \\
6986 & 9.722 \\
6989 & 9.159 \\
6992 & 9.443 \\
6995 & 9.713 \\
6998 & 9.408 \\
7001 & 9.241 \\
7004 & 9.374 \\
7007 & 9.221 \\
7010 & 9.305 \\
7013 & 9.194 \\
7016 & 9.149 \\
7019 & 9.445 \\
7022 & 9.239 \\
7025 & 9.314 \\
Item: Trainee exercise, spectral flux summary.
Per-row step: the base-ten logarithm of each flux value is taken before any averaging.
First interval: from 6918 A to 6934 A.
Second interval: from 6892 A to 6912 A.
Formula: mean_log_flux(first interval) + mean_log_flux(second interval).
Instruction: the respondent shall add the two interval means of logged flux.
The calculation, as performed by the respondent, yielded 1.96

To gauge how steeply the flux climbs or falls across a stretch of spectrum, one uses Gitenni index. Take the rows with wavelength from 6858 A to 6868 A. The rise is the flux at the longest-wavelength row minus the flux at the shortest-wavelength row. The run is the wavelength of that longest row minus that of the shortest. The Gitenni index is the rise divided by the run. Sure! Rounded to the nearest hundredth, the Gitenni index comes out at -0.02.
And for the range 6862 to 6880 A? 0.00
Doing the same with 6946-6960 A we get 0.02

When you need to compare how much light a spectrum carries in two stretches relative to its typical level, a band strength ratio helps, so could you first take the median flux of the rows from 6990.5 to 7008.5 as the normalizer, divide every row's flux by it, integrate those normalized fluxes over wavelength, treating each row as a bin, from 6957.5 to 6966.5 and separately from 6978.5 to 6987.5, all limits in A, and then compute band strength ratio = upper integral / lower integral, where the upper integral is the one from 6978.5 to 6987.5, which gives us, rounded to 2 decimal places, 0.98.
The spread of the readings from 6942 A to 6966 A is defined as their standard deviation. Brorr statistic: 0.14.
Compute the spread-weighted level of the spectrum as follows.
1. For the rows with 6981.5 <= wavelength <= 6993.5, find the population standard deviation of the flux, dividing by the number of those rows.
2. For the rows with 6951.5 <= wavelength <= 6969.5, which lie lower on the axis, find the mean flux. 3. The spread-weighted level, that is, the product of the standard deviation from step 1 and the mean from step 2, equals 1.90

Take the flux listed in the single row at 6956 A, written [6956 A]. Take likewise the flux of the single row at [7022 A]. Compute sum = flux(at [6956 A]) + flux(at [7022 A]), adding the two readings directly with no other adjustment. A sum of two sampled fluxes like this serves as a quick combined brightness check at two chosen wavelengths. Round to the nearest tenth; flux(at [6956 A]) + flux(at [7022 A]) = 18.7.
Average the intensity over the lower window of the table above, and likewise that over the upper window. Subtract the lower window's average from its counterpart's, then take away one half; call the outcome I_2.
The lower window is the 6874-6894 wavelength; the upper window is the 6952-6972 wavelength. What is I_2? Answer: -0.60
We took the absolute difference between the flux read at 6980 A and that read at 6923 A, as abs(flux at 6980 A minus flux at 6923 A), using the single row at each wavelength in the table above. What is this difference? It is 0.624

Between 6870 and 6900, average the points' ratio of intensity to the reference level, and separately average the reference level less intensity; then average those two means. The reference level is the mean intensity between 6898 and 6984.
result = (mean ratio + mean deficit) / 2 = 0.45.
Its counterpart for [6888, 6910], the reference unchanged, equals 0.51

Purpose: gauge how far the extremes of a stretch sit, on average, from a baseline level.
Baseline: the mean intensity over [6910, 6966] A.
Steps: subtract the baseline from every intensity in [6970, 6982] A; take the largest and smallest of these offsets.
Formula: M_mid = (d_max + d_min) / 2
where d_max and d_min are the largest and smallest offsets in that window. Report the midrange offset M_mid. -0.27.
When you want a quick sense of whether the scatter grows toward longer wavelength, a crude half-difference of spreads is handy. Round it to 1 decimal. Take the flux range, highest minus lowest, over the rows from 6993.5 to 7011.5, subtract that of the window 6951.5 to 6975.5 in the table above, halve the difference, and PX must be 0.1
